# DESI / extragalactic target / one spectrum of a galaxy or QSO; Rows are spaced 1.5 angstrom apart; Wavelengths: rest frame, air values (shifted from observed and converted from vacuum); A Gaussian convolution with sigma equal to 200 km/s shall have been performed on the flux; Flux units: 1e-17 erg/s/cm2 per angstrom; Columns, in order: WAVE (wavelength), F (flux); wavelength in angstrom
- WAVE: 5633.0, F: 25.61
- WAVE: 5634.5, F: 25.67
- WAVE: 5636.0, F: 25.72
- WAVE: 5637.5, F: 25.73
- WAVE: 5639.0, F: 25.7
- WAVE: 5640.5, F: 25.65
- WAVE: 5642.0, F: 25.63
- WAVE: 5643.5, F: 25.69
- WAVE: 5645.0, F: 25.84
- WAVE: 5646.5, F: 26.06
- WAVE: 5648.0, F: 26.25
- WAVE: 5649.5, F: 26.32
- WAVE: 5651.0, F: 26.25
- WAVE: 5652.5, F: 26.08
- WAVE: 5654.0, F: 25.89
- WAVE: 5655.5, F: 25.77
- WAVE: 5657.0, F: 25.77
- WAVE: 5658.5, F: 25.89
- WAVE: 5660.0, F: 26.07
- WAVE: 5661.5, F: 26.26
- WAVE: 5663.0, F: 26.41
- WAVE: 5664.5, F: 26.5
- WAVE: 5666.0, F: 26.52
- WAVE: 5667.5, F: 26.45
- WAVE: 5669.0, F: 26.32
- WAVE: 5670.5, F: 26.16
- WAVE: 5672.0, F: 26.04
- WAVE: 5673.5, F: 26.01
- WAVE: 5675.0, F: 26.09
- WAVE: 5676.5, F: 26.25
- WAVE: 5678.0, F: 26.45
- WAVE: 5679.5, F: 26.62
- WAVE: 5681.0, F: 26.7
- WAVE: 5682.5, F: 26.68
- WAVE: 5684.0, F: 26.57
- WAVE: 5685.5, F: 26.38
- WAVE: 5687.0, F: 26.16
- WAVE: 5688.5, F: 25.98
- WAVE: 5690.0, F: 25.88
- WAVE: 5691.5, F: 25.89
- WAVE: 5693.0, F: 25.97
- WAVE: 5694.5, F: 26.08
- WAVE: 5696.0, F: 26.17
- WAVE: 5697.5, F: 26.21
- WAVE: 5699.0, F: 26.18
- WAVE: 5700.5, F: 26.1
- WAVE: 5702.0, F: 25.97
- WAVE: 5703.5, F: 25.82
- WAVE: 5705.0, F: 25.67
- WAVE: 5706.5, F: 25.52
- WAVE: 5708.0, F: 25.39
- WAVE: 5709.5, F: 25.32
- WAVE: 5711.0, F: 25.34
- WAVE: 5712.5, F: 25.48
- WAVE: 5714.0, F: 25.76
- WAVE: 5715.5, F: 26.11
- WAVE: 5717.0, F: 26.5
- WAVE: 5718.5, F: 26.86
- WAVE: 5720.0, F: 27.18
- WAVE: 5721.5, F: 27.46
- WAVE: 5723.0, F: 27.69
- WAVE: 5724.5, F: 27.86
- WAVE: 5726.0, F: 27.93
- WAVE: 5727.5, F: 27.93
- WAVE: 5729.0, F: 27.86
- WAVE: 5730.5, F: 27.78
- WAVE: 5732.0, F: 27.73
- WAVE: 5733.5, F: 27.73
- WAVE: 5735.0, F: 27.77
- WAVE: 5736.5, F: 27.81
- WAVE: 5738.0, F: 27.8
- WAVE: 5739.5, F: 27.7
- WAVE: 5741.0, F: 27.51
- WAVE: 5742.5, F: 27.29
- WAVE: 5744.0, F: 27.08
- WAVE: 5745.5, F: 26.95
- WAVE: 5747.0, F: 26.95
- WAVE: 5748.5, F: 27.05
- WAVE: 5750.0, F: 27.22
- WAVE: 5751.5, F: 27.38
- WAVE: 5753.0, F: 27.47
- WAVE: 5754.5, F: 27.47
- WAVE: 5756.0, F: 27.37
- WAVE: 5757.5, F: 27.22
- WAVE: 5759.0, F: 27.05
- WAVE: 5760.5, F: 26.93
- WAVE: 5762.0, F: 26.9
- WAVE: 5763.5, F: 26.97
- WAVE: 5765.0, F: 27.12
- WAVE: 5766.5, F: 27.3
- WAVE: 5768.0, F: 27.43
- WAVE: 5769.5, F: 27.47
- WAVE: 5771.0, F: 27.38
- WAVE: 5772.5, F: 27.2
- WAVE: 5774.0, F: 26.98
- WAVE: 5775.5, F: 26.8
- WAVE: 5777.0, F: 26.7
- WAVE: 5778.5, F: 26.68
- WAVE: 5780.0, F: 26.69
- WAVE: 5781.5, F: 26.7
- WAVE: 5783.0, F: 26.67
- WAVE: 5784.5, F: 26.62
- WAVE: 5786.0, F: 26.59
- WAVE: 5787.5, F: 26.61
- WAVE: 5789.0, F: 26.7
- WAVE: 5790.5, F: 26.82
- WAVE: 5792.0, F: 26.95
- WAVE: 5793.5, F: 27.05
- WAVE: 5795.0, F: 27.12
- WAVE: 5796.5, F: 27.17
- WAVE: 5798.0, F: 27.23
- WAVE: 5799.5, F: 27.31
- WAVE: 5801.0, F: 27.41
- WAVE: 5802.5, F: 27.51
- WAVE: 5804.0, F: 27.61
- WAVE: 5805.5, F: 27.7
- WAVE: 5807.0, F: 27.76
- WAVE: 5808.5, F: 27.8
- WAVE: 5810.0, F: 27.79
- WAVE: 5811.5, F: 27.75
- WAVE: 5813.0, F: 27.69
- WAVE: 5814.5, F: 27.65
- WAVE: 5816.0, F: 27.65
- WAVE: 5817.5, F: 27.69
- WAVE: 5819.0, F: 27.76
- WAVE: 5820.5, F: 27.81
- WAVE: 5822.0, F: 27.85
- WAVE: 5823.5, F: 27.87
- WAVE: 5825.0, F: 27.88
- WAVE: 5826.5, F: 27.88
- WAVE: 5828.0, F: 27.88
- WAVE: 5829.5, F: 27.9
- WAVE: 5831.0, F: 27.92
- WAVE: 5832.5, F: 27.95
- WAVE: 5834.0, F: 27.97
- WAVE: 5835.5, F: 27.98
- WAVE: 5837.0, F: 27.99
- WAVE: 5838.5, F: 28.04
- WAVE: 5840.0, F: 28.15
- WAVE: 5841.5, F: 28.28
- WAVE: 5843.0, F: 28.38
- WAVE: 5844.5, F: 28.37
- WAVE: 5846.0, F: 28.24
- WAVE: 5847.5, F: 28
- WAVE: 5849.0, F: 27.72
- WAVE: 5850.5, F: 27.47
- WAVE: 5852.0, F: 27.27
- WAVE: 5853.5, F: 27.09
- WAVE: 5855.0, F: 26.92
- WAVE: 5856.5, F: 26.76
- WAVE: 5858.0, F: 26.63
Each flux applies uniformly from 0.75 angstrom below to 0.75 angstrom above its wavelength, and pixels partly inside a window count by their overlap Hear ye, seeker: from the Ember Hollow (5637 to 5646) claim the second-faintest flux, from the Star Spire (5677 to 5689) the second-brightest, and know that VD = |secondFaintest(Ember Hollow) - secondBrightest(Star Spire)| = 1.03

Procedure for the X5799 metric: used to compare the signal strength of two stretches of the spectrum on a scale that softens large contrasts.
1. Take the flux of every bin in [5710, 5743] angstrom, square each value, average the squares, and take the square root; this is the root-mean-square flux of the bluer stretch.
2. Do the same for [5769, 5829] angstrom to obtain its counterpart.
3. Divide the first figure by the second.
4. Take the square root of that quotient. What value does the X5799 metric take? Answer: 0.999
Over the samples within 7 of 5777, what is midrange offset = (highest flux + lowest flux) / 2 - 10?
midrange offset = 17.0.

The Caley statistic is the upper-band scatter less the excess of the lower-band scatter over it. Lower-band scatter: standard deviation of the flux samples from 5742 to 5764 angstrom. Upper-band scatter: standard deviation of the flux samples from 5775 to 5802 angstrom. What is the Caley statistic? 0.3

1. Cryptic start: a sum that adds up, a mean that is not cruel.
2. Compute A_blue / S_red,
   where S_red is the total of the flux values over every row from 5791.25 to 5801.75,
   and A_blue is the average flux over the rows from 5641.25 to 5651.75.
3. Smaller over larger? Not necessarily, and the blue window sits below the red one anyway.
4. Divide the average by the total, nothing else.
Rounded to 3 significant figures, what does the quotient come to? 0.137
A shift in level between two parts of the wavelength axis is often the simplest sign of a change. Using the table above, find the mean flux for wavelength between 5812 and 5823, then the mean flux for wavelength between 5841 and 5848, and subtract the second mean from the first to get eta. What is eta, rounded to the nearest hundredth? -0.53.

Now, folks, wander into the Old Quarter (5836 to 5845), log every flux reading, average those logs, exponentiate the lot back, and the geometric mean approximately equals 28.2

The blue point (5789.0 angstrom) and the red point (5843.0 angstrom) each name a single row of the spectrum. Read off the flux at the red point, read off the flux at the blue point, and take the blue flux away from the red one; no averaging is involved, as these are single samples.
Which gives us 1.7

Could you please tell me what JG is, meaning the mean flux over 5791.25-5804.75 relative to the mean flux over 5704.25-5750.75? 1.01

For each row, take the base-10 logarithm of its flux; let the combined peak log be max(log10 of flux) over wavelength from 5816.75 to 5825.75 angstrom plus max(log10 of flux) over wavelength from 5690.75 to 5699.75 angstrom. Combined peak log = 2.86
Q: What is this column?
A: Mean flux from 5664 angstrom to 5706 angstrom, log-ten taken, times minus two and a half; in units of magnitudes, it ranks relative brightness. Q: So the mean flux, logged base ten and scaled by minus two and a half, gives -3.546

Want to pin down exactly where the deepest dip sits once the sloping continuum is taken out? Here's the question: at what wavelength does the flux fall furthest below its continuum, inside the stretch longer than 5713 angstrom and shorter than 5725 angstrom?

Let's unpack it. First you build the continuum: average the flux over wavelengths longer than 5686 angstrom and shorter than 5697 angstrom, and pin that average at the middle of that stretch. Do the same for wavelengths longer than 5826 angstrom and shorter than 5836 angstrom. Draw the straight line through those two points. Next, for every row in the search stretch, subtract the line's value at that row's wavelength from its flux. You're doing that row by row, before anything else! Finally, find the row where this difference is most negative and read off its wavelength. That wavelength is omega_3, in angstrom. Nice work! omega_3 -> 5714.0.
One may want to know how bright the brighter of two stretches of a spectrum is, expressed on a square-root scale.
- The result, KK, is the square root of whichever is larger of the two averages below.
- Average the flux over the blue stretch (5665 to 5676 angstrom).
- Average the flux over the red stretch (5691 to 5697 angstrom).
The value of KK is 5.12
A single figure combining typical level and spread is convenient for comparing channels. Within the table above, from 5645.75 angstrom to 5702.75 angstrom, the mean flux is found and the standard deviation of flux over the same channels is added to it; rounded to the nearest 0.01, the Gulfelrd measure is 26.44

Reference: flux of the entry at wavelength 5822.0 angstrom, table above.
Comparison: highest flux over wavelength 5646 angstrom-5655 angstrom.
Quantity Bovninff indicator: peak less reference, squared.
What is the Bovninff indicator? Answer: 2.3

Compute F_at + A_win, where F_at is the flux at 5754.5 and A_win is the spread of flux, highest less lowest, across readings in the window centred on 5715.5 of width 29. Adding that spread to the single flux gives 30.1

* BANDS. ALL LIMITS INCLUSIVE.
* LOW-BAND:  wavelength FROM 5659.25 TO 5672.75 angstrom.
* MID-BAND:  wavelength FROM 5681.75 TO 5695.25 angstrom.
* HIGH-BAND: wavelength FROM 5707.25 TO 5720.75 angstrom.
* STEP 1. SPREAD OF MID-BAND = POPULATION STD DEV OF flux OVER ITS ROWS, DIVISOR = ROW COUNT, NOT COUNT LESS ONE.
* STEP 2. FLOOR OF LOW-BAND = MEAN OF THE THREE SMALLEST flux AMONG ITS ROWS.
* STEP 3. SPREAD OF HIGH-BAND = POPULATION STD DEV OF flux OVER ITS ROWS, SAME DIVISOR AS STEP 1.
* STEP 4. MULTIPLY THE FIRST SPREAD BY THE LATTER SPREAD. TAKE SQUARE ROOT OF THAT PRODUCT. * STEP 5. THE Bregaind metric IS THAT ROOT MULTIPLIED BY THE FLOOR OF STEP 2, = 11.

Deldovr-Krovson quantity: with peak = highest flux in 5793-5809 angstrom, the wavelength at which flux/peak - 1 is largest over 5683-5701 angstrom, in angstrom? 5684.0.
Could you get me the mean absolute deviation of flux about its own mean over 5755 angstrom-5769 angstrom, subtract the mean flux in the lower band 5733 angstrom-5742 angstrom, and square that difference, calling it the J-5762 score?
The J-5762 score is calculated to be 759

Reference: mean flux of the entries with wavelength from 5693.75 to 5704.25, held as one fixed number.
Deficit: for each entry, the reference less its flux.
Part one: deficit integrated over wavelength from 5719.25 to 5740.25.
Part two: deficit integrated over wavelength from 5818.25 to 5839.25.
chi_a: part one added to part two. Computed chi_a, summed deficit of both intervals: -73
